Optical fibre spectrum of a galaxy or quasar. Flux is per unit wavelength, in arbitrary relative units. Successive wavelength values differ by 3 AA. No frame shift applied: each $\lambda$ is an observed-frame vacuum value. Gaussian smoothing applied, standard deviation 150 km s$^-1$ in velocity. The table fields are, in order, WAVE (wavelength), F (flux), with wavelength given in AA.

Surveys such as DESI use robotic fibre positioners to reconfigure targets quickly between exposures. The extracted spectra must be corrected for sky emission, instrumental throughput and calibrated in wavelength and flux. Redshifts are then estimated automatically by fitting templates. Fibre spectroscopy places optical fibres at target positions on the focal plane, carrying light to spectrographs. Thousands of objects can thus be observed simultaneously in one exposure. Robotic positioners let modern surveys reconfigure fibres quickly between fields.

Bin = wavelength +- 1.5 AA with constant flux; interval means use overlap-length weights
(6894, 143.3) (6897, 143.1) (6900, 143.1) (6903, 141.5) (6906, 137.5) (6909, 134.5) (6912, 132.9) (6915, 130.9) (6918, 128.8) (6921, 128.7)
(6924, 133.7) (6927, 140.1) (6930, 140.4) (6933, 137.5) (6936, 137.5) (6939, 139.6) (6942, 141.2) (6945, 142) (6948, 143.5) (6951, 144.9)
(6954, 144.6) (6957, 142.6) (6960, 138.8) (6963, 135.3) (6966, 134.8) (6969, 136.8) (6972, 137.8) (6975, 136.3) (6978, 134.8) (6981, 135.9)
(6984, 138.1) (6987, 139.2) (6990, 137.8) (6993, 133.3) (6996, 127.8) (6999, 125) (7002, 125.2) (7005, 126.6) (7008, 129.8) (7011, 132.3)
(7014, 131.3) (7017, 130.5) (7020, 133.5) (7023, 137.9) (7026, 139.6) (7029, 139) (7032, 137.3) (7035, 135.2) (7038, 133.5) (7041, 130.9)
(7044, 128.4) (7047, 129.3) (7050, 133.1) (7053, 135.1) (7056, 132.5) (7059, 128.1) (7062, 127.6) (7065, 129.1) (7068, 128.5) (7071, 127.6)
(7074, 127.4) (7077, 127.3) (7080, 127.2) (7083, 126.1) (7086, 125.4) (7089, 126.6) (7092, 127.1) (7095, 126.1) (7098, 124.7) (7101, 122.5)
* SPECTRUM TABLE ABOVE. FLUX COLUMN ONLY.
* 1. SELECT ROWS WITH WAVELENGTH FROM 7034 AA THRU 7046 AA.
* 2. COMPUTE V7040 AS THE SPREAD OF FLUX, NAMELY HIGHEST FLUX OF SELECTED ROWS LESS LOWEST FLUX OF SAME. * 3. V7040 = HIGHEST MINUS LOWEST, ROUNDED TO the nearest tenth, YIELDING 6.8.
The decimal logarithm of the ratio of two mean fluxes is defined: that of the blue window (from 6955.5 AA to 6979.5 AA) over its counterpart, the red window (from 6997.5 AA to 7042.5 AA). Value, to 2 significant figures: 0.015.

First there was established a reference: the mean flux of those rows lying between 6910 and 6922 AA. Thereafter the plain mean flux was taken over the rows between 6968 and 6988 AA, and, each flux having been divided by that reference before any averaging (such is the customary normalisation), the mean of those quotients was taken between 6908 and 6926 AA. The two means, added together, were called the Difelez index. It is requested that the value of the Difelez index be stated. 138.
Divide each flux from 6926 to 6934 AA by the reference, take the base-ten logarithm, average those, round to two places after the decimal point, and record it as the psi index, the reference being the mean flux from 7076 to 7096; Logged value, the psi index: 0.04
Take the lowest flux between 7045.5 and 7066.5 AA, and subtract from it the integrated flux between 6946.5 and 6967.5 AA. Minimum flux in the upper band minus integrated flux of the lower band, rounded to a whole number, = -2826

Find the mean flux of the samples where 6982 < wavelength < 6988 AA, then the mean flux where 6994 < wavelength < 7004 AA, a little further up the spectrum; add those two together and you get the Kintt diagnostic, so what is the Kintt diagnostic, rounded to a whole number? 265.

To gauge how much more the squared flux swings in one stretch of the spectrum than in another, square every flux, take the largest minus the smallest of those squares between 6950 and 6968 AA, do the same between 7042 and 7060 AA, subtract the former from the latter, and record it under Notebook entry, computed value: -983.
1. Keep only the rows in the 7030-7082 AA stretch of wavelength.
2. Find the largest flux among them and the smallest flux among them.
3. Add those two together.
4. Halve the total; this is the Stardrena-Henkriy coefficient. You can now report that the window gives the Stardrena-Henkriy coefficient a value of 132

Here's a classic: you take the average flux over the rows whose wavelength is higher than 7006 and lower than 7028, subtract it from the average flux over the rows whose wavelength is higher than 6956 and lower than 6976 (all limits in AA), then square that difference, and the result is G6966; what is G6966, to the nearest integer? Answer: 15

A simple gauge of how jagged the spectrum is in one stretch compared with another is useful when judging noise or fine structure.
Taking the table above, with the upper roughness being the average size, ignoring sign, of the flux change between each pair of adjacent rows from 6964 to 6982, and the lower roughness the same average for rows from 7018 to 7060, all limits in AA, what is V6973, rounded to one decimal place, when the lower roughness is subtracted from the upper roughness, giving -1.0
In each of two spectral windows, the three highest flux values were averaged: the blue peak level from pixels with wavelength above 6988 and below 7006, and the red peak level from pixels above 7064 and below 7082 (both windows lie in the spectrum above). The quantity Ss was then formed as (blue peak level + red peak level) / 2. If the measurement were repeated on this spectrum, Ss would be 131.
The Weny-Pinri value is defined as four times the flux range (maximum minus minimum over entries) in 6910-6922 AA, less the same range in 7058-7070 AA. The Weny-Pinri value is 15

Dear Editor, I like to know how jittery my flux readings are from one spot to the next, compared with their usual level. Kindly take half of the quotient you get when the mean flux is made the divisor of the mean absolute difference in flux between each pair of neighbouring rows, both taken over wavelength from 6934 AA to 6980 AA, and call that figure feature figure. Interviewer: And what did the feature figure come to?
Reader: 0.0060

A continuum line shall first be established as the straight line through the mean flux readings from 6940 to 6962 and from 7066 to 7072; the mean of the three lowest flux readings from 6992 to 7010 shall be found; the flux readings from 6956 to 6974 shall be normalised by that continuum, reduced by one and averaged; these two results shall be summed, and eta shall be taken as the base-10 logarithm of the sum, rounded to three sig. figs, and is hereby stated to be 2.10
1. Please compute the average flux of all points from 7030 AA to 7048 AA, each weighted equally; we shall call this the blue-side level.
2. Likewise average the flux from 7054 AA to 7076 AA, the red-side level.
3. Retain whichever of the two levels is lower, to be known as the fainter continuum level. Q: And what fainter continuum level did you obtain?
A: 129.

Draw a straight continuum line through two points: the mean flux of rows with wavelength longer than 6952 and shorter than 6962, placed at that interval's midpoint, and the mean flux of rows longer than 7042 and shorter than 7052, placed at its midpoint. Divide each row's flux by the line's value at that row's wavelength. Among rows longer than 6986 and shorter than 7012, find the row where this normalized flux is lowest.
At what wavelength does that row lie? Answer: 6999 AA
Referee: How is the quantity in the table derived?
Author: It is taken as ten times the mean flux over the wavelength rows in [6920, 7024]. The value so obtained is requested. 1359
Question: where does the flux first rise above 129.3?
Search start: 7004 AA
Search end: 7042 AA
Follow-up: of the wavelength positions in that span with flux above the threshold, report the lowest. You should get 7008 AA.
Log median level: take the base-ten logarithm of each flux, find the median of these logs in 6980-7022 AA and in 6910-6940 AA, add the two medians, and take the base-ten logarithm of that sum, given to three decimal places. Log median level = 0.629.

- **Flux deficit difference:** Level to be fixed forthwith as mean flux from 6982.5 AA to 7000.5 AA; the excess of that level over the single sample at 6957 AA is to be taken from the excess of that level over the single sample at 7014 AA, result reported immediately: 11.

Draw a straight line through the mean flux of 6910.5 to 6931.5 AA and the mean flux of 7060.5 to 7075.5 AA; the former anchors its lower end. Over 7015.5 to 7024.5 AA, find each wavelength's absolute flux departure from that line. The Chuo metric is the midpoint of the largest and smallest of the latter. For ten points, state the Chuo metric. 4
